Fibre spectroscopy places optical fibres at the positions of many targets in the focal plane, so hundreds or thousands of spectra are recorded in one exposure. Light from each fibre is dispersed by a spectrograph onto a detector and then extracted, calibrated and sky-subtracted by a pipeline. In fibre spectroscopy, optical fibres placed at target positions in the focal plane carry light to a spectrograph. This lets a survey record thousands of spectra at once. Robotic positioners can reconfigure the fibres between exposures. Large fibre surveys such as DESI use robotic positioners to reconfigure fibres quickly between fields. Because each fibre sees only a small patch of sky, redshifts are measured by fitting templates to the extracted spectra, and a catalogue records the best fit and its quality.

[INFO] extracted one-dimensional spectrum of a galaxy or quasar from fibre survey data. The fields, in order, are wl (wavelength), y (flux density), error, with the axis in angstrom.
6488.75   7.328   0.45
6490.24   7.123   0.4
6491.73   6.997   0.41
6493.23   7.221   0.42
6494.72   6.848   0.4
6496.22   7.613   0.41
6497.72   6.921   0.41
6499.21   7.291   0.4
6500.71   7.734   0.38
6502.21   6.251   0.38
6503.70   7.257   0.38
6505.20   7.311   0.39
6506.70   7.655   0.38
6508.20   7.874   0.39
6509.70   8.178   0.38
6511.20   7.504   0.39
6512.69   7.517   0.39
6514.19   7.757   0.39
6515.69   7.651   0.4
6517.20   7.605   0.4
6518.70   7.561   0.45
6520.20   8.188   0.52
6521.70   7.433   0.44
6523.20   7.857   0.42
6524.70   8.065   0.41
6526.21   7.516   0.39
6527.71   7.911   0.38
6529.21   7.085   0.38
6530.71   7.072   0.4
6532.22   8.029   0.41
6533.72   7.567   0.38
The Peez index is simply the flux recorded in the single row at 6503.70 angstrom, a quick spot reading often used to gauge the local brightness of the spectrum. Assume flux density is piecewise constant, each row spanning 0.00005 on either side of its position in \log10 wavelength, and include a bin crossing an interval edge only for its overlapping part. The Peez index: 7.257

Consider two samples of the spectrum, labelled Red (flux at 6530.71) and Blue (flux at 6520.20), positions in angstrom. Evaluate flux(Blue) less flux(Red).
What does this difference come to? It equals 1.1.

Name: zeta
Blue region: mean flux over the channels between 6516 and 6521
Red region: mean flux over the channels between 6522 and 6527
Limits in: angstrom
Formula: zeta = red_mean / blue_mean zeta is 1.00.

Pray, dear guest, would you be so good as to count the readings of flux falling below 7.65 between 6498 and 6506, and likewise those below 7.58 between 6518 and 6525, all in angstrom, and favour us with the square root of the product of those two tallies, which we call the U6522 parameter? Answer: 2.8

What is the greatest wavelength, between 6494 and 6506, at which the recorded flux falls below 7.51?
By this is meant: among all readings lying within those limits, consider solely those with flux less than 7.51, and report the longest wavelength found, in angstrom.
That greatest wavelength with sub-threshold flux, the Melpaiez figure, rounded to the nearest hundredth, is 6505.20 angstrom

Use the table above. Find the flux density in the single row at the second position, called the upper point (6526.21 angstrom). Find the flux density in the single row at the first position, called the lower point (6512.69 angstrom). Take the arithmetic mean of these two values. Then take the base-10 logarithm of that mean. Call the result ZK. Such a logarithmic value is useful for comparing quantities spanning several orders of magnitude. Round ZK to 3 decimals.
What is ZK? 0.876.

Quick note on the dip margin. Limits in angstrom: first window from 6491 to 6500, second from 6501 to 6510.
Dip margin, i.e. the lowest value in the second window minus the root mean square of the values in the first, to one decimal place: -0.9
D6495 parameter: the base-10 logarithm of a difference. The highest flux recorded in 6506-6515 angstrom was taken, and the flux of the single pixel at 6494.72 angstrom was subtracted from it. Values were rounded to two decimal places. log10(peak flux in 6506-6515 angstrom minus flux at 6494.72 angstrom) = 0.12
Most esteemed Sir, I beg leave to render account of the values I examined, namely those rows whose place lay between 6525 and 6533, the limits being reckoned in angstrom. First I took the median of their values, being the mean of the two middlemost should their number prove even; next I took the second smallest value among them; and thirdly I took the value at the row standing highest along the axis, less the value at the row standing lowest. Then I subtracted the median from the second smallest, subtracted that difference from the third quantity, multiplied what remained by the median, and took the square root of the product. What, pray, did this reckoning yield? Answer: 2.7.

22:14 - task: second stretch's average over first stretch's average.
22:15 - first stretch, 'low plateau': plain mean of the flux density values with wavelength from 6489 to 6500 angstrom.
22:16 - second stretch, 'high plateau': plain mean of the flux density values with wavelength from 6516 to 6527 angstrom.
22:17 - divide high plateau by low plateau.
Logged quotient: 1.08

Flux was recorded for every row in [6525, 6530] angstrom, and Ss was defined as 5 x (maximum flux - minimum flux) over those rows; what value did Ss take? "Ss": 4.1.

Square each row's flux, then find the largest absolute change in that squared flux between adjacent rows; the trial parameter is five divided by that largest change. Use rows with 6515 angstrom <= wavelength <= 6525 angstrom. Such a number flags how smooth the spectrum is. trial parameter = 0.42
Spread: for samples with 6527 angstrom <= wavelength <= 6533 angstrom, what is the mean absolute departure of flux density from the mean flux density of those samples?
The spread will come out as 0.45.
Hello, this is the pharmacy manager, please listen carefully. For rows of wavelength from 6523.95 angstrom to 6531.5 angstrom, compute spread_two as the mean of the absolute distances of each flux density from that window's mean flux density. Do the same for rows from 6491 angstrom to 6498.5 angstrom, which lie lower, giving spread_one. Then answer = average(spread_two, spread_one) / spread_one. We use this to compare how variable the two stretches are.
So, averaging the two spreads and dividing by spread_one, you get 1.27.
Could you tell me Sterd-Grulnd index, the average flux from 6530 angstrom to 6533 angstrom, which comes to 7.55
